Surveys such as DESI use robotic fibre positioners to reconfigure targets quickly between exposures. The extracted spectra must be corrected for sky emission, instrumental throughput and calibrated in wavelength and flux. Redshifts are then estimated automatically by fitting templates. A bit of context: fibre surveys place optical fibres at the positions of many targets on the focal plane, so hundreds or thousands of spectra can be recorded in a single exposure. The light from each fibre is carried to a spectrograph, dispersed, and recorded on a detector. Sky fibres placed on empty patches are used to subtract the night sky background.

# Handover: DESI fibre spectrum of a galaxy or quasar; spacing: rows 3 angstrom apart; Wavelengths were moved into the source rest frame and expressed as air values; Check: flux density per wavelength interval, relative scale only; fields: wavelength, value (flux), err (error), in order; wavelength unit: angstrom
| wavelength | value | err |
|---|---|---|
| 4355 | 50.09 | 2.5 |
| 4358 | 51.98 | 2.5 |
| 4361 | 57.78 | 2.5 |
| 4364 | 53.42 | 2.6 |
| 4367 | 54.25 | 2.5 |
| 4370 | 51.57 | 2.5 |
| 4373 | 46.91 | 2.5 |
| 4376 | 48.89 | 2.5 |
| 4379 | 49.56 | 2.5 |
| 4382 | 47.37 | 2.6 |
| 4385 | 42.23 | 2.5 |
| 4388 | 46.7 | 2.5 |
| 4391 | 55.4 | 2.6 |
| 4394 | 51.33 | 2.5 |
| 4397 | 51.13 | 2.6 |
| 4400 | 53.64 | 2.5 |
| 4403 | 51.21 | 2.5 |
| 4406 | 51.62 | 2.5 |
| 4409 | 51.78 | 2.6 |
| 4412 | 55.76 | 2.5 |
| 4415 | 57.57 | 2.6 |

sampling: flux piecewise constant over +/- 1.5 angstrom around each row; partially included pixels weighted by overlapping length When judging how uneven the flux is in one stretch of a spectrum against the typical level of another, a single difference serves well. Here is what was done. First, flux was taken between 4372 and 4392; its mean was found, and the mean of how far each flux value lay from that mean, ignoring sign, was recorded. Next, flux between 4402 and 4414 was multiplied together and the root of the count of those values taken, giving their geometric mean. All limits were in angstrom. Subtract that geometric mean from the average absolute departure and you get -49.9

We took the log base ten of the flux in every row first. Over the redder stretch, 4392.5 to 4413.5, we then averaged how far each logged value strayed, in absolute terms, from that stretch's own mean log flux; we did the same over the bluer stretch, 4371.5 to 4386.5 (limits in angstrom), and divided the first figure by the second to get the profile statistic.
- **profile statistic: 0.60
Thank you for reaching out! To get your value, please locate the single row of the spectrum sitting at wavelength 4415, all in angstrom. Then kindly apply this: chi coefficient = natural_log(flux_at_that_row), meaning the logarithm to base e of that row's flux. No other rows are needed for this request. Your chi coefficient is 4.053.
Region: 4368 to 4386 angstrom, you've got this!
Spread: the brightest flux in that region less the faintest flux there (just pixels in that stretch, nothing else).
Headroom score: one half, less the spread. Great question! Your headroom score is -8.8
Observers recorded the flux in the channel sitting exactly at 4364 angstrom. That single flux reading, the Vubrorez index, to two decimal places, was 53.42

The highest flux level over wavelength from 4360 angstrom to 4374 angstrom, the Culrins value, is 57.78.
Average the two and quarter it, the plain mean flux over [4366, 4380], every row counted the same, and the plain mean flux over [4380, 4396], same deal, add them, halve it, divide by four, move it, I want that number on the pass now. 12.4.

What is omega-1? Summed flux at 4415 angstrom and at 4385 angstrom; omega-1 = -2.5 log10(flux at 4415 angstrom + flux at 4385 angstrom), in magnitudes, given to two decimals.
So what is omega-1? -5.00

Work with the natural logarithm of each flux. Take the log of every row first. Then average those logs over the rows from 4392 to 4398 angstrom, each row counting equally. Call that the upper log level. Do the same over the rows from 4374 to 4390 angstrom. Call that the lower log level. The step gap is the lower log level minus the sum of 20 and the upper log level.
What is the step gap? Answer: -20.1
